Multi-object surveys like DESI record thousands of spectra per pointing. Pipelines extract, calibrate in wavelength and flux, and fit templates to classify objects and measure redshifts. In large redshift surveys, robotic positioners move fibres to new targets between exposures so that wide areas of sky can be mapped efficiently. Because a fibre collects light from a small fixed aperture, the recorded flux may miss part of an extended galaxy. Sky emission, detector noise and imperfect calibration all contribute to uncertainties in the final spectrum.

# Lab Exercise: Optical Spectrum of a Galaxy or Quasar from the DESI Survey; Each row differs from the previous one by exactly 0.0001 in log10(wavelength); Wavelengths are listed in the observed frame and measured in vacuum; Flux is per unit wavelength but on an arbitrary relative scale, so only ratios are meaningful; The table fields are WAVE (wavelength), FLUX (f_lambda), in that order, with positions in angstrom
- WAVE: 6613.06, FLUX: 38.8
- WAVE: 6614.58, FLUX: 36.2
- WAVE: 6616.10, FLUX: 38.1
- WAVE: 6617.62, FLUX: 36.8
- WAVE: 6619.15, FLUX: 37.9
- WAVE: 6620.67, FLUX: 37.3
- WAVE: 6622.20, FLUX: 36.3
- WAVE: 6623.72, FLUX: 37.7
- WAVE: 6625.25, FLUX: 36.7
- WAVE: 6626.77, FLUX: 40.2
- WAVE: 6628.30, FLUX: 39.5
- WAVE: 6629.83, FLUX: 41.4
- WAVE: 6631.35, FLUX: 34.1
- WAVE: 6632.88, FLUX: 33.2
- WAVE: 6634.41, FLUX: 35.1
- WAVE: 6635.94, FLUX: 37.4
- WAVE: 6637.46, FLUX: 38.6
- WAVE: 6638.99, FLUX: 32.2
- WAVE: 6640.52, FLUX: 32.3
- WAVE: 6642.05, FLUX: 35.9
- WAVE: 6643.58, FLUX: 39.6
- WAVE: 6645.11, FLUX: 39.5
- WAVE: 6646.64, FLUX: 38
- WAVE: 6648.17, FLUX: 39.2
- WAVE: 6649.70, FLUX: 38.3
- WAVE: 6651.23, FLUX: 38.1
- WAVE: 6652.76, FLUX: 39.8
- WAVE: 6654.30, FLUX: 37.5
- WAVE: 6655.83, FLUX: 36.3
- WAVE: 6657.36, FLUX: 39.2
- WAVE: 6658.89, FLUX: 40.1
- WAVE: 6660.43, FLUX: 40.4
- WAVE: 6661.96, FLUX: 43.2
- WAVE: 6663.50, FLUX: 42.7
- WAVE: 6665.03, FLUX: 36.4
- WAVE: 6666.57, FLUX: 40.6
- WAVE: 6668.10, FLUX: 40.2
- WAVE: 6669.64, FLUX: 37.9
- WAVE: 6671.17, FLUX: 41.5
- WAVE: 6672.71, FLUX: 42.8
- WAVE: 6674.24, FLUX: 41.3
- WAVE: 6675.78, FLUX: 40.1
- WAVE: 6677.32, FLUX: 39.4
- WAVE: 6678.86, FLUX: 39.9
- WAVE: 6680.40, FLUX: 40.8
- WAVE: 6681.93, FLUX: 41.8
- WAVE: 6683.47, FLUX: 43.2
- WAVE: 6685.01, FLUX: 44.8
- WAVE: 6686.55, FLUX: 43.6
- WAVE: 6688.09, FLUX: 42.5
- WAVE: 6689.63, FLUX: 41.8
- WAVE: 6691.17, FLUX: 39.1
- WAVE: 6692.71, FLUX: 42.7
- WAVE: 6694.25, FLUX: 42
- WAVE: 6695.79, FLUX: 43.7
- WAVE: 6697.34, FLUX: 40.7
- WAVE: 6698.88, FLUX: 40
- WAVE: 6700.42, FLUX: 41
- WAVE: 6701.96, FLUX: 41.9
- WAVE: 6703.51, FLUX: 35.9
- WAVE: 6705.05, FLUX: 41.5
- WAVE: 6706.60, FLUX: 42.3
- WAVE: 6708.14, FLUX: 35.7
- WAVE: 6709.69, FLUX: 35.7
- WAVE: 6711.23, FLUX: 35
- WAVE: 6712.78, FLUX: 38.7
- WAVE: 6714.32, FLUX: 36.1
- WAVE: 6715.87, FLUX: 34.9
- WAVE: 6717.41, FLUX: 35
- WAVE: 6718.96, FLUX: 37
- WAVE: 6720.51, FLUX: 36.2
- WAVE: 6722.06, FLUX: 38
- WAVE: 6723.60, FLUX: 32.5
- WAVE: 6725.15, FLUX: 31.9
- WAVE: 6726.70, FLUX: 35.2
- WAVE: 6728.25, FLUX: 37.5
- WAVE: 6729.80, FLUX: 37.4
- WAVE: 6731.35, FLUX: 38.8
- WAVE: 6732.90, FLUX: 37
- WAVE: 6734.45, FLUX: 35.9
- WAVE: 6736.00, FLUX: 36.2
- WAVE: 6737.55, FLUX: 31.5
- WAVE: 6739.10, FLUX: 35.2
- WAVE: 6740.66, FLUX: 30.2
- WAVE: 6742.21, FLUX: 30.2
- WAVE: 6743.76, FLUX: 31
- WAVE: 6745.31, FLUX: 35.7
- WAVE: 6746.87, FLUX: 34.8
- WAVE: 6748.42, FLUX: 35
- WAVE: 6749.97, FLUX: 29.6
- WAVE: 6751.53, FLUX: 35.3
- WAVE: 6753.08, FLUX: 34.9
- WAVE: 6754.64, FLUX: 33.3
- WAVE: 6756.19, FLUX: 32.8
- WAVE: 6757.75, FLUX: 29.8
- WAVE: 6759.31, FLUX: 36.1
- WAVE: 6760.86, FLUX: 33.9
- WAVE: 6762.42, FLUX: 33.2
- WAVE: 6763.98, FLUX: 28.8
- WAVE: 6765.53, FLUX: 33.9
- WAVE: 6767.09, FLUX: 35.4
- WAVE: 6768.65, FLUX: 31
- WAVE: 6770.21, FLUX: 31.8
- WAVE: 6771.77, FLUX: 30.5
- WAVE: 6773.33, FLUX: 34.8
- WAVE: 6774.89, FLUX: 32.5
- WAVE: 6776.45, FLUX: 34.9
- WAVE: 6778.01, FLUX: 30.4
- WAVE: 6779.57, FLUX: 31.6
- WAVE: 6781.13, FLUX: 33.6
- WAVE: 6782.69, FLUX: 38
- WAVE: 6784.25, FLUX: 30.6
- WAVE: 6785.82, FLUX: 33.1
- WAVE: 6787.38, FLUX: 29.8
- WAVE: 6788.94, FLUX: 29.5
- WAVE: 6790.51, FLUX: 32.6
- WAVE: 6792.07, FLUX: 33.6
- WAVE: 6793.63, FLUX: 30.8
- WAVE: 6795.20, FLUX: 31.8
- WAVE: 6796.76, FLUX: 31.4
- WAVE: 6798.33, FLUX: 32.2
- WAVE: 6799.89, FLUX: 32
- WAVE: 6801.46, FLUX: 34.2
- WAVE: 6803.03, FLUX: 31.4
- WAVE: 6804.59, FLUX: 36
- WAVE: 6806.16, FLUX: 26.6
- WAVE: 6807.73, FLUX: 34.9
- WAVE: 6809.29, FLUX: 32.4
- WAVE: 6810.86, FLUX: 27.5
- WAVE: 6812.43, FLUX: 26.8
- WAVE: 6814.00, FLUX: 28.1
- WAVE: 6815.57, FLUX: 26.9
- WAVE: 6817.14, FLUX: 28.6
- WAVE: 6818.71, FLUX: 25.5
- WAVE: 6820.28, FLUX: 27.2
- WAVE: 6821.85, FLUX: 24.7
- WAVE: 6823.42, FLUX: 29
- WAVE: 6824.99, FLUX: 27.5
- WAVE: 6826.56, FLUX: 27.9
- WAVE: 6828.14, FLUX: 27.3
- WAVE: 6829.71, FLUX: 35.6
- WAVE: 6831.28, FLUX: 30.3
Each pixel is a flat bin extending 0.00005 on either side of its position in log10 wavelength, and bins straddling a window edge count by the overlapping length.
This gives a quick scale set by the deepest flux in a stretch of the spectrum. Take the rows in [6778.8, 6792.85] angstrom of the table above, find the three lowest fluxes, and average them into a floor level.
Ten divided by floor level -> 0.334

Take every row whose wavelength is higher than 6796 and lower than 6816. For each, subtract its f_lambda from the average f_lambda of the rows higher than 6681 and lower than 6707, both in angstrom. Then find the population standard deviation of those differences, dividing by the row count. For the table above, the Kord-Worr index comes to 3.2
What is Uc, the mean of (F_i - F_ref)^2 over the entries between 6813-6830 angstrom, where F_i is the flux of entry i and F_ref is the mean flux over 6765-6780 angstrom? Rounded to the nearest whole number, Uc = 29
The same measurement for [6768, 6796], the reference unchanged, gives 5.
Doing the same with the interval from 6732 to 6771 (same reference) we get 6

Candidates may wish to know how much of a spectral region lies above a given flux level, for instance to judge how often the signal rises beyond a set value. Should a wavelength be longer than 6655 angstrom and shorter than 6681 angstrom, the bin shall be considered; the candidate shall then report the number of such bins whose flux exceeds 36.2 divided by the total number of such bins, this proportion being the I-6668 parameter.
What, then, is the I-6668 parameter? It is 1.00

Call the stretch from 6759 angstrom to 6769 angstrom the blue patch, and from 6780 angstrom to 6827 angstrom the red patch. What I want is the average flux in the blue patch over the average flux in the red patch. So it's 1.09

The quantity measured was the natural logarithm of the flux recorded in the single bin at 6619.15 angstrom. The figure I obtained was 3.63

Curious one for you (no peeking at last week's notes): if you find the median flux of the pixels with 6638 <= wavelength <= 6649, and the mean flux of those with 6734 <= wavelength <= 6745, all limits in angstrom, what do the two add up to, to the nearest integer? 71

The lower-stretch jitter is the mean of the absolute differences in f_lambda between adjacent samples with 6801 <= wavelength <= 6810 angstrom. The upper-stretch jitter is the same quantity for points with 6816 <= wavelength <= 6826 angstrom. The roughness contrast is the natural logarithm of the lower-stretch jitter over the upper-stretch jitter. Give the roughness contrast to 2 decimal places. 0.75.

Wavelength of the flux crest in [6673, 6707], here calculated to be 6685.01 angstrom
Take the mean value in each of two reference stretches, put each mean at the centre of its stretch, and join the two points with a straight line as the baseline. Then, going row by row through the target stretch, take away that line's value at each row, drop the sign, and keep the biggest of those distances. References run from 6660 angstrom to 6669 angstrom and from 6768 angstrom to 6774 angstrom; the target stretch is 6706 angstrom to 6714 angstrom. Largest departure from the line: 5.1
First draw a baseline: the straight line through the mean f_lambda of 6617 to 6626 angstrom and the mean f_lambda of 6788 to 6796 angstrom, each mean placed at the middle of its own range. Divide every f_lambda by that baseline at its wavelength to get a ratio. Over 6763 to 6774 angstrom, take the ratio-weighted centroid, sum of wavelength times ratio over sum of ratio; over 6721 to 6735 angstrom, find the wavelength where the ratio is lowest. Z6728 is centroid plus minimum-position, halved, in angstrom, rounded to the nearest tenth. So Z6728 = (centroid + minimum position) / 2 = 6746.9 angstrom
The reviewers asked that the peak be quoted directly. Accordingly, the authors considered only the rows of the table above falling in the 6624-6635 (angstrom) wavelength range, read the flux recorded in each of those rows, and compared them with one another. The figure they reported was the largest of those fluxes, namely 41.4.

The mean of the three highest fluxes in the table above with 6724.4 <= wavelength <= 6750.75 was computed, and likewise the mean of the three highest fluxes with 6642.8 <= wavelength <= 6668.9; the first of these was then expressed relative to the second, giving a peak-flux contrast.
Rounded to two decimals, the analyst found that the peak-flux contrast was 0.90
